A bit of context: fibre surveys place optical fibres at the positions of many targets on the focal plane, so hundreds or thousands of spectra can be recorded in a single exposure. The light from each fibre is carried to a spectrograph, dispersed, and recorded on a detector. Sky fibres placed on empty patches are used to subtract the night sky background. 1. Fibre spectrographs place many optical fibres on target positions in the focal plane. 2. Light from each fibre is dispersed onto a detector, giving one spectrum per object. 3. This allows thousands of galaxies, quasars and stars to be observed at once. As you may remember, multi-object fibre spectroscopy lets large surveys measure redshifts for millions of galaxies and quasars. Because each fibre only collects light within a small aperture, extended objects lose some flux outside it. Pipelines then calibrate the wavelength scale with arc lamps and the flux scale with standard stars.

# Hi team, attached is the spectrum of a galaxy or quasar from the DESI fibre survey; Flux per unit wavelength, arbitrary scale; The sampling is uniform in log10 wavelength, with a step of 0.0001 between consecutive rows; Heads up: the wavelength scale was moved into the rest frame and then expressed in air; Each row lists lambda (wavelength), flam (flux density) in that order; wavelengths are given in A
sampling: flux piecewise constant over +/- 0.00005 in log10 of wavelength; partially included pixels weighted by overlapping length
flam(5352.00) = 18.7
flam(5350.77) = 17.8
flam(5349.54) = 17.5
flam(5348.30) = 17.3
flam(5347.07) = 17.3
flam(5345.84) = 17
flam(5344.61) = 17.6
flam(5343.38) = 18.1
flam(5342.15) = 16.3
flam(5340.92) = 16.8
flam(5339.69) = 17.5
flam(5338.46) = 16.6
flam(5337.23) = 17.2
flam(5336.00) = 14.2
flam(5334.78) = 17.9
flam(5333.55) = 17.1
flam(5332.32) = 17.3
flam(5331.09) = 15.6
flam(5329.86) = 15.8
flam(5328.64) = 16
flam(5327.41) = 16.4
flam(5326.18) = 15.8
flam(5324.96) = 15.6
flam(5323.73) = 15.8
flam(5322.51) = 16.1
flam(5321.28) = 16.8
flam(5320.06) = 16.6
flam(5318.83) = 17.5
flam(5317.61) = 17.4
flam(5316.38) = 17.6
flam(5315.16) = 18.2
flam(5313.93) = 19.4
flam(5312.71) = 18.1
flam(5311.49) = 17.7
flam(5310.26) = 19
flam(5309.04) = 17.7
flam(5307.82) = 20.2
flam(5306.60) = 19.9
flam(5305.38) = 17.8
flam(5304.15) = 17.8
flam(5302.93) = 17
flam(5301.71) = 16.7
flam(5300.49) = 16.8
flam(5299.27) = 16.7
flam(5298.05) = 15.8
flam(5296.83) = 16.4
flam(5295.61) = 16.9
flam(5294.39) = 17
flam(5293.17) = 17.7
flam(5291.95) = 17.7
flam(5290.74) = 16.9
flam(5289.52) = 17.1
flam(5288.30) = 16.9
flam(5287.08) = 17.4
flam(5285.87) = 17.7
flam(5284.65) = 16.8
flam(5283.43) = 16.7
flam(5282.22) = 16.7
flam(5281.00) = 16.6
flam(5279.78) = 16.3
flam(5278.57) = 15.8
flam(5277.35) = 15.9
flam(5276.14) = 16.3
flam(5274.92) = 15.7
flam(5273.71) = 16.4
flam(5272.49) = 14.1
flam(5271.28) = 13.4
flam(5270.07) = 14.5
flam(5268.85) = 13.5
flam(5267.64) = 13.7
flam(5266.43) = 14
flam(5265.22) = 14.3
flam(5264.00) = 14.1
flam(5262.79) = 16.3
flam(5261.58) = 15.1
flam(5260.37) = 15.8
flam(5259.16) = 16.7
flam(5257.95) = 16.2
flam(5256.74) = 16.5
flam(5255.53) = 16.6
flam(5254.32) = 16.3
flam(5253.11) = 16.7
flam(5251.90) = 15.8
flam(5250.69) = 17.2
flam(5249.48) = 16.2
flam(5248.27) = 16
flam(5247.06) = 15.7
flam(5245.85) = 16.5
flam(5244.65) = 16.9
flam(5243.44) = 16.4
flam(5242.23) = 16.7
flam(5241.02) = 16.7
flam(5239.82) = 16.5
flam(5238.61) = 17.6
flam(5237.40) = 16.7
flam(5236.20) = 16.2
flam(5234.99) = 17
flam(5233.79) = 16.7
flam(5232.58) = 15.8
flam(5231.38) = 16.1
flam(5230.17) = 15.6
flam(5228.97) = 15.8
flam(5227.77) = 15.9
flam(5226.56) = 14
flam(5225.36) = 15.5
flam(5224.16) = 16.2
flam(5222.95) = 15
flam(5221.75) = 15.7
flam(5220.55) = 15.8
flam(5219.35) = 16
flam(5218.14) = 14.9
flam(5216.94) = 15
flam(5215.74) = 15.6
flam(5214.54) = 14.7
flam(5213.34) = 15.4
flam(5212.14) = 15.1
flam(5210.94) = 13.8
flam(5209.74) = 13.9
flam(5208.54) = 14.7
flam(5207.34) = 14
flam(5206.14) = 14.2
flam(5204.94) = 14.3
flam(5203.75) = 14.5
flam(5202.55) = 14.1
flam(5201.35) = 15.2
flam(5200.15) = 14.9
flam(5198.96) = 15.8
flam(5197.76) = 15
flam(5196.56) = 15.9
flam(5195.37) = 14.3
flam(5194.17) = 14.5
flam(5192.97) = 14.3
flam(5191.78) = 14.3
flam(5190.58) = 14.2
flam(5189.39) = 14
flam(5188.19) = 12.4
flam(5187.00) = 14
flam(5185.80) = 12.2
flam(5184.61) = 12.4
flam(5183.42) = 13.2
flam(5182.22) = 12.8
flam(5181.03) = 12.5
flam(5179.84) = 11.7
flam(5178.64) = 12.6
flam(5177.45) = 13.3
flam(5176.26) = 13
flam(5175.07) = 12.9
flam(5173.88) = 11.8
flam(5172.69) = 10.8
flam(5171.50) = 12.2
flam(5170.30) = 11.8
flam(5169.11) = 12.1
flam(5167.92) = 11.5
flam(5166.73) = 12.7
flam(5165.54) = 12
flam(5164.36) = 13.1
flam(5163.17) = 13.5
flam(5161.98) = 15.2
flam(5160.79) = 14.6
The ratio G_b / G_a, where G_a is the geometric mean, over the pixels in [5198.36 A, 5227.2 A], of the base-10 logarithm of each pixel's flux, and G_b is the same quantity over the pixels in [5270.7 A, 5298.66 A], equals 1.04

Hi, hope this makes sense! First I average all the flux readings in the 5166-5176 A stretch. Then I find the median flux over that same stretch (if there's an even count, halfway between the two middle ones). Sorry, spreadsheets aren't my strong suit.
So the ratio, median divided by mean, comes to 1.00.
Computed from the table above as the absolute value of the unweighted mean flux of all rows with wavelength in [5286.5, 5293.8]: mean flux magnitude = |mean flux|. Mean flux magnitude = 17.3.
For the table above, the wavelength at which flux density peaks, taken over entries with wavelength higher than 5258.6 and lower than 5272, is 5259.16 A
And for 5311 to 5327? 5313.93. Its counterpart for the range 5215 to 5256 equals 5238.61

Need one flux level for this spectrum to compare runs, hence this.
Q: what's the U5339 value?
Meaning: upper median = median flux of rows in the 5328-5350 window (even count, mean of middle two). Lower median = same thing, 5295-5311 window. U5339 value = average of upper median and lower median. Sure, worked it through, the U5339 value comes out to 17.1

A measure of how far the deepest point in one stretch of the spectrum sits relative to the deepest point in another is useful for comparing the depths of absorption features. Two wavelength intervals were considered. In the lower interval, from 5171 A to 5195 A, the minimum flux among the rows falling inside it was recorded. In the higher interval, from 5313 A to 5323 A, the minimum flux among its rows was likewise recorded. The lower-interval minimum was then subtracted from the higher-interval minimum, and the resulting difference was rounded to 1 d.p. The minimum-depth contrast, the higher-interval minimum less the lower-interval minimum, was 5.3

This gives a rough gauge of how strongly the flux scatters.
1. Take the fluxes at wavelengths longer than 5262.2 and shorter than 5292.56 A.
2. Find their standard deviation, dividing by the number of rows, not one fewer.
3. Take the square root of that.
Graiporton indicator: 1.17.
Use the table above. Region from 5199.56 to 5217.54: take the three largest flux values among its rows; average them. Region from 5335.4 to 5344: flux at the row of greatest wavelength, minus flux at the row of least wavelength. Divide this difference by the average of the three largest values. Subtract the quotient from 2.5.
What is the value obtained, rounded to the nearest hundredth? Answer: 2.25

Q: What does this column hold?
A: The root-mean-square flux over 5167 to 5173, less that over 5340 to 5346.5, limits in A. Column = -5.5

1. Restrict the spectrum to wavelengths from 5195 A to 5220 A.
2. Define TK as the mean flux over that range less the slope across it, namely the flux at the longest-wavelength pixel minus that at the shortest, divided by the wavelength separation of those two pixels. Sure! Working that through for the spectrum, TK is 14.8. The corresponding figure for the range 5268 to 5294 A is 16.0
